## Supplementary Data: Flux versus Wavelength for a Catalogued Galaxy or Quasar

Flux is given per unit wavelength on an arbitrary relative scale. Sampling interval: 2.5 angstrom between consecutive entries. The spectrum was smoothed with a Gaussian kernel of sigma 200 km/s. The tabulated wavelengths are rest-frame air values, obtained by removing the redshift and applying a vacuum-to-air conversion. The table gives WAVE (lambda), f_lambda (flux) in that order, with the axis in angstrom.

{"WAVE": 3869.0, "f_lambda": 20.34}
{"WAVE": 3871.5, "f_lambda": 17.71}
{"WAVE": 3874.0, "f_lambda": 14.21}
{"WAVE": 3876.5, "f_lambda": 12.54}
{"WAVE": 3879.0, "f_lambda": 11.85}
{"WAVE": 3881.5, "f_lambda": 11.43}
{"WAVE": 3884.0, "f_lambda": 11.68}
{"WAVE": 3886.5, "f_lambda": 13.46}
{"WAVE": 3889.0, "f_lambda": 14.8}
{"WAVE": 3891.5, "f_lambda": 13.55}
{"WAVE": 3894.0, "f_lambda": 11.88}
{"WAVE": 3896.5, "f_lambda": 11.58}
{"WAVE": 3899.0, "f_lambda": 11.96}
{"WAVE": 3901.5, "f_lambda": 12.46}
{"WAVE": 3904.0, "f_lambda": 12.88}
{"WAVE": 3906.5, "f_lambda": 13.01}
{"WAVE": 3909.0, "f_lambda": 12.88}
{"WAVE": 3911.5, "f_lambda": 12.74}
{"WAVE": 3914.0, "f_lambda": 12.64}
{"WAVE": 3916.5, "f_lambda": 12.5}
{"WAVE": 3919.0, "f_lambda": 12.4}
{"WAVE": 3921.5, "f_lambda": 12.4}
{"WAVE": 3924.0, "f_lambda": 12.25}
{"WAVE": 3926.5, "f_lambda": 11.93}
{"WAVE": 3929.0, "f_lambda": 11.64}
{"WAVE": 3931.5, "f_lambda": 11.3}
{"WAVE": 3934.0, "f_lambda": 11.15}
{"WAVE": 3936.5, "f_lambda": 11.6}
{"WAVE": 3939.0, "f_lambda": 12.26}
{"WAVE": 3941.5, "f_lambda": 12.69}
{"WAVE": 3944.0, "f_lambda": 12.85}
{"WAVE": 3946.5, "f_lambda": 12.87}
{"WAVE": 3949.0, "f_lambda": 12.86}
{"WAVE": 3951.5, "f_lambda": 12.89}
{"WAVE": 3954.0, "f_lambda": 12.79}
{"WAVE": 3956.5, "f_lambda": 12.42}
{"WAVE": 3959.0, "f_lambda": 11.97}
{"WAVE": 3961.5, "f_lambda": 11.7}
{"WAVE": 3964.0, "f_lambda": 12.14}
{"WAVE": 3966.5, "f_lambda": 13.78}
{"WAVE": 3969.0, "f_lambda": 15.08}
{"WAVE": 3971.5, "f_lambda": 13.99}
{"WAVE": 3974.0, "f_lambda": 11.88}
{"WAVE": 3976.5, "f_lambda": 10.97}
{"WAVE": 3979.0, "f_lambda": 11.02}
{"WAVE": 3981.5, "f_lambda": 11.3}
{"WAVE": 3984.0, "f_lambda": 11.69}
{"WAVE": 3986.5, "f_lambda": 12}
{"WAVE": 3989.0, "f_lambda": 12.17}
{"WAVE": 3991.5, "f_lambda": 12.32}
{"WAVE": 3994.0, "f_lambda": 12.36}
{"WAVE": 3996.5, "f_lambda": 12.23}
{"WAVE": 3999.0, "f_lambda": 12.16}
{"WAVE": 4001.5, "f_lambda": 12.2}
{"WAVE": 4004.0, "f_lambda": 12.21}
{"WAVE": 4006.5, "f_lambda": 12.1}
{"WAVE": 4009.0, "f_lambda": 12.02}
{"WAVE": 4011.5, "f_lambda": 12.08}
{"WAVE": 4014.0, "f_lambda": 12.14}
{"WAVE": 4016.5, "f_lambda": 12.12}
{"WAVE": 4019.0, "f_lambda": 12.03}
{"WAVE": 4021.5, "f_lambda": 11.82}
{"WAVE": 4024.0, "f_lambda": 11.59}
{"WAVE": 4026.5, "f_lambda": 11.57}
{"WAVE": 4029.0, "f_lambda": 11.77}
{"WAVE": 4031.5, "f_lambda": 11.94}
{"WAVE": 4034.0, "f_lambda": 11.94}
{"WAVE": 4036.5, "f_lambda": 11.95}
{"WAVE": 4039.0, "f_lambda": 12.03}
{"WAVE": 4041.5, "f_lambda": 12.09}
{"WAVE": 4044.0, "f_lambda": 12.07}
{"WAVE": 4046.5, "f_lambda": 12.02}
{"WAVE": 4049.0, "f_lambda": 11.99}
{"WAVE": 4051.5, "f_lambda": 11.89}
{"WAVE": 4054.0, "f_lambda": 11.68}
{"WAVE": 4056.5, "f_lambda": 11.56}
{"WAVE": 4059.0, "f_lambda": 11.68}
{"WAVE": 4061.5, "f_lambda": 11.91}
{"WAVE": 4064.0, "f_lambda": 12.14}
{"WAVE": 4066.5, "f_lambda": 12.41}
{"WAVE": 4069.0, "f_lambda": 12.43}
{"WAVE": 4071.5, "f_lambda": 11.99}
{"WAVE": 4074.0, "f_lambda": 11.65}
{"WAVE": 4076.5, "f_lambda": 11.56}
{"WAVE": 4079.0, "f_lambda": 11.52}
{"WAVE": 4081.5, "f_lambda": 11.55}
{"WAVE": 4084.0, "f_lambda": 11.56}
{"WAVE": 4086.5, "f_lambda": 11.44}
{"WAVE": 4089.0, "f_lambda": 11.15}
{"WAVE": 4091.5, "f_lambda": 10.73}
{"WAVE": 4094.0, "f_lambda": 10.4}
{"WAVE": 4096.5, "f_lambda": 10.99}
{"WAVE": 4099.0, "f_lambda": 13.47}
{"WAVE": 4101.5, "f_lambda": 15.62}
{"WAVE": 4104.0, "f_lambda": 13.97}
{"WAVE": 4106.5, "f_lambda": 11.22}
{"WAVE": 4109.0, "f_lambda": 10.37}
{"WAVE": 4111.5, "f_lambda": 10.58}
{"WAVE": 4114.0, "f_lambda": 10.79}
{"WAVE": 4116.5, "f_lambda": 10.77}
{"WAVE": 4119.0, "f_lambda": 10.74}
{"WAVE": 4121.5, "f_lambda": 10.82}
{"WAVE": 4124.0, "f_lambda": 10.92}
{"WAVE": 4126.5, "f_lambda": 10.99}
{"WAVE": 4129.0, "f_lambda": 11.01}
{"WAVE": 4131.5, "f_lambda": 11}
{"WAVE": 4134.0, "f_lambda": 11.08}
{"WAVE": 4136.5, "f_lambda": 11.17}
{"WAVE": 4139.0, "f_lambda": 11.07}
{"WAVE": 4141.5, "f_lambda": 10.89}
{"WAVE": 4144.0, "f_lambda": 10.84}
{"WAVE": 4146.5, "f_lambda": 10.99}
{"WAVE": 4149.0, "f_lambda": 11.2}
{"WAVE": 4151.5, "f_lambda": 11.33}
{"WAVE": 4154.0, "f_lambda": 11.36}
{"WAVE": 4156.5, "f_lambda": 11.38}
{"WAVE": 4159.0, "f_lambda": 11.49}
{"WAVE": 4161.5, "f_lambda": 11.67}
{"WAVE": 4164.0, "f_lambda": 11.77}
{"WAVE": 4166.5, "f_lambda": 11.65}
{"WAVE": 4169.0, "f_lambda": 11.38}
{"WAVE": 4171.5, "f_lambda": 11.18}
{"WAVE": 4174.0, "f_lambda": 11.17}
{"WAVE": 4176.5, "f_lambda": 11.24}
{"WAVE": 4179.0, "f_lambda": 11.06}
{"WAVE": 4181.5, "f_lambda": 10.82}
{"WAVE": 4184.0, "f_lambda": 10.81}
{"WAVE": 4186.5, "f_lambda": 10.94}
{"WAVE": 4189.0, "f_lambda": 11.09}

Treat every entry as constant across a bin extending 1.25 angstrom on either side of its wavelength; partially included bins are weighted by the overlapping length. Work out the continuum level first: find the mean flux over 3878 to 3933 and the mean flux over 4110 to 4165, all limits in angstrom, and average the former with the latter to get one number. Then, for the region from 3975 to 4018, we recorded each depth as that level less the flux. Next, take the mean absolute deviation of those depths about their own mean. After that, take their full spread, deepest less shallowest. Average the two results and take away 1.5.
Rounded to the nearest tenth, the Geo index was -0.6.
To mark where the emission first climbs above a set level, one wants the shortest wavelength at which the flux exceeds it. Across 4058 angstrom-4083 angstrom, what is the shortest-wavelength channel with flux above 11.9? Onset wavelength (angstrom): 4061.5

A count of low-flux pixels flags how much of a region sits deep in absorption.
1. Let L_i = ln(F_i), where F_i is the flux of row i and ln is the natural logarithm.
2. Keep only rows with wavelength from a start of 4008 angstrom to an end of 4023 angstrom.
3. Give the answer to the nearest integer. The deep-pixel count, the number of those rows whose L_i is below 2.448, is 0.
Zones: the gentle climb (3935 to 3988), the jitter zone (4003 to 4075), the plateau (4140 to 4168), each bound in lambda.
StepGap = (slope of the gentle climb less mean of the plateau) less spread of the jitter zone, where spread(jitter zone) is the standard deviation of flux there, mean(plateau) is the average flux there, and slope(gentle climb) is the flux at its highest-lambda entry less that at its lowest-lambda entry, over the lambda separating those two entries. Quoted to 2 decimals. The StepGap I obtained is -11.54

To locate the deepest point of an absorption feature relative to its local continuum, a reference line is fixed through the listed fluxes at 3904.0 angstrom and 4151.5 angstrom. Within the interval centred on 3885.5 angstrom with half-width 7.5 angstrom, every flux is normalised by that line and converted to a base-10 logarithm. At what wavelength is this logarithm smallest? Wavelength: 3881.5 angstrom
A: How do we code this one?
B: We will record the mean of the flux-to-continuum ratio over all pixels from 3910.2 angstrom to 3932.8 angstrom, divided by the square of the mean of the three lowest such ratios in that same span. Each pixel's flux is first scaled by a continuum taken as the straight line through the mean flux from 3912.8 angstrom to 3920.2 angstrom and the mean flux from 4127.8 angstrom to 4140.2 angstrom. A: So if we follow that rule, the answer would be 1.118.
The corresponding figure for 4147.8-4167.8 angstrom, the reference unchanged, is 0.989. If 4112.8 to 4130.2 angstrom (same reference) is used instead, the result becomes 1.051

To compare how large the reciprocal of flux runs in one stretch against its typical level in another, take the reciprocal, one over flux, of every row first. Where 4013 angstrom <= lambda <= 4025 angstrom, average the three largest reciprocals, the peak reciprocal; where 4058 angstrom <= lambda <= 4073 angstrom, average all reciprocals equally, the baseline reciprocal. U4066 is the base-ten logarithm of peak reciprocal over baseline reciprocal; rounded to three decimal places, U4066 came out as 0.010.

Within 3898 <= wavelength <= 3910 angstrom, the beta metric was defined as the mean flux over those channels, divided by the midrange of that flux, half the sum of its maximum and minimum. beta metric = 1.01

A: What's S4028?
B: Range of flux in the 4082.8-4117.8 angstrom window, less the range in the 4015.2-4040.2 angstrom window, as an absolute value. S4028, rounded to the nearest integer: 5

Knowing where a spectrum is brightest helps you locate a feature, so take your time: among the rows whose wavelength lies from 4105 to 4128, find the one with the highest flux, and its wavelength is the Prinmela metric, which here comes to 4106.5 angstrom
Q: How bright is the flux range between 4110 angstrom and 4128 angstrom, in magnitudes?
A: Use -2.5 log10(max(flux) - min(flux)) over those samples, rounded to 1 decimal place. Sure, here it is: 1.0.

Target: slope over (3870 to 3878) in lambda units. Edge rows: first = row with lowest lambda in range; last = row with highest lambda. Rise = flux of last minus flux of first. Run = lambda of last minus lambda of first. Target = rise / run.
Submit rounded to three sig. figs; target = -1.03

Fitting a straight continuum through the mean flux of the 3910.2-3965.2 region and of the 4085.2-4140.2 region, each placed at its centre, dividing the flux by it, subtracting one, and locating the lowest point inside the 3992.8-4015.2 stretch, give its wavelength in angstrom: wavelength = 4009.0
